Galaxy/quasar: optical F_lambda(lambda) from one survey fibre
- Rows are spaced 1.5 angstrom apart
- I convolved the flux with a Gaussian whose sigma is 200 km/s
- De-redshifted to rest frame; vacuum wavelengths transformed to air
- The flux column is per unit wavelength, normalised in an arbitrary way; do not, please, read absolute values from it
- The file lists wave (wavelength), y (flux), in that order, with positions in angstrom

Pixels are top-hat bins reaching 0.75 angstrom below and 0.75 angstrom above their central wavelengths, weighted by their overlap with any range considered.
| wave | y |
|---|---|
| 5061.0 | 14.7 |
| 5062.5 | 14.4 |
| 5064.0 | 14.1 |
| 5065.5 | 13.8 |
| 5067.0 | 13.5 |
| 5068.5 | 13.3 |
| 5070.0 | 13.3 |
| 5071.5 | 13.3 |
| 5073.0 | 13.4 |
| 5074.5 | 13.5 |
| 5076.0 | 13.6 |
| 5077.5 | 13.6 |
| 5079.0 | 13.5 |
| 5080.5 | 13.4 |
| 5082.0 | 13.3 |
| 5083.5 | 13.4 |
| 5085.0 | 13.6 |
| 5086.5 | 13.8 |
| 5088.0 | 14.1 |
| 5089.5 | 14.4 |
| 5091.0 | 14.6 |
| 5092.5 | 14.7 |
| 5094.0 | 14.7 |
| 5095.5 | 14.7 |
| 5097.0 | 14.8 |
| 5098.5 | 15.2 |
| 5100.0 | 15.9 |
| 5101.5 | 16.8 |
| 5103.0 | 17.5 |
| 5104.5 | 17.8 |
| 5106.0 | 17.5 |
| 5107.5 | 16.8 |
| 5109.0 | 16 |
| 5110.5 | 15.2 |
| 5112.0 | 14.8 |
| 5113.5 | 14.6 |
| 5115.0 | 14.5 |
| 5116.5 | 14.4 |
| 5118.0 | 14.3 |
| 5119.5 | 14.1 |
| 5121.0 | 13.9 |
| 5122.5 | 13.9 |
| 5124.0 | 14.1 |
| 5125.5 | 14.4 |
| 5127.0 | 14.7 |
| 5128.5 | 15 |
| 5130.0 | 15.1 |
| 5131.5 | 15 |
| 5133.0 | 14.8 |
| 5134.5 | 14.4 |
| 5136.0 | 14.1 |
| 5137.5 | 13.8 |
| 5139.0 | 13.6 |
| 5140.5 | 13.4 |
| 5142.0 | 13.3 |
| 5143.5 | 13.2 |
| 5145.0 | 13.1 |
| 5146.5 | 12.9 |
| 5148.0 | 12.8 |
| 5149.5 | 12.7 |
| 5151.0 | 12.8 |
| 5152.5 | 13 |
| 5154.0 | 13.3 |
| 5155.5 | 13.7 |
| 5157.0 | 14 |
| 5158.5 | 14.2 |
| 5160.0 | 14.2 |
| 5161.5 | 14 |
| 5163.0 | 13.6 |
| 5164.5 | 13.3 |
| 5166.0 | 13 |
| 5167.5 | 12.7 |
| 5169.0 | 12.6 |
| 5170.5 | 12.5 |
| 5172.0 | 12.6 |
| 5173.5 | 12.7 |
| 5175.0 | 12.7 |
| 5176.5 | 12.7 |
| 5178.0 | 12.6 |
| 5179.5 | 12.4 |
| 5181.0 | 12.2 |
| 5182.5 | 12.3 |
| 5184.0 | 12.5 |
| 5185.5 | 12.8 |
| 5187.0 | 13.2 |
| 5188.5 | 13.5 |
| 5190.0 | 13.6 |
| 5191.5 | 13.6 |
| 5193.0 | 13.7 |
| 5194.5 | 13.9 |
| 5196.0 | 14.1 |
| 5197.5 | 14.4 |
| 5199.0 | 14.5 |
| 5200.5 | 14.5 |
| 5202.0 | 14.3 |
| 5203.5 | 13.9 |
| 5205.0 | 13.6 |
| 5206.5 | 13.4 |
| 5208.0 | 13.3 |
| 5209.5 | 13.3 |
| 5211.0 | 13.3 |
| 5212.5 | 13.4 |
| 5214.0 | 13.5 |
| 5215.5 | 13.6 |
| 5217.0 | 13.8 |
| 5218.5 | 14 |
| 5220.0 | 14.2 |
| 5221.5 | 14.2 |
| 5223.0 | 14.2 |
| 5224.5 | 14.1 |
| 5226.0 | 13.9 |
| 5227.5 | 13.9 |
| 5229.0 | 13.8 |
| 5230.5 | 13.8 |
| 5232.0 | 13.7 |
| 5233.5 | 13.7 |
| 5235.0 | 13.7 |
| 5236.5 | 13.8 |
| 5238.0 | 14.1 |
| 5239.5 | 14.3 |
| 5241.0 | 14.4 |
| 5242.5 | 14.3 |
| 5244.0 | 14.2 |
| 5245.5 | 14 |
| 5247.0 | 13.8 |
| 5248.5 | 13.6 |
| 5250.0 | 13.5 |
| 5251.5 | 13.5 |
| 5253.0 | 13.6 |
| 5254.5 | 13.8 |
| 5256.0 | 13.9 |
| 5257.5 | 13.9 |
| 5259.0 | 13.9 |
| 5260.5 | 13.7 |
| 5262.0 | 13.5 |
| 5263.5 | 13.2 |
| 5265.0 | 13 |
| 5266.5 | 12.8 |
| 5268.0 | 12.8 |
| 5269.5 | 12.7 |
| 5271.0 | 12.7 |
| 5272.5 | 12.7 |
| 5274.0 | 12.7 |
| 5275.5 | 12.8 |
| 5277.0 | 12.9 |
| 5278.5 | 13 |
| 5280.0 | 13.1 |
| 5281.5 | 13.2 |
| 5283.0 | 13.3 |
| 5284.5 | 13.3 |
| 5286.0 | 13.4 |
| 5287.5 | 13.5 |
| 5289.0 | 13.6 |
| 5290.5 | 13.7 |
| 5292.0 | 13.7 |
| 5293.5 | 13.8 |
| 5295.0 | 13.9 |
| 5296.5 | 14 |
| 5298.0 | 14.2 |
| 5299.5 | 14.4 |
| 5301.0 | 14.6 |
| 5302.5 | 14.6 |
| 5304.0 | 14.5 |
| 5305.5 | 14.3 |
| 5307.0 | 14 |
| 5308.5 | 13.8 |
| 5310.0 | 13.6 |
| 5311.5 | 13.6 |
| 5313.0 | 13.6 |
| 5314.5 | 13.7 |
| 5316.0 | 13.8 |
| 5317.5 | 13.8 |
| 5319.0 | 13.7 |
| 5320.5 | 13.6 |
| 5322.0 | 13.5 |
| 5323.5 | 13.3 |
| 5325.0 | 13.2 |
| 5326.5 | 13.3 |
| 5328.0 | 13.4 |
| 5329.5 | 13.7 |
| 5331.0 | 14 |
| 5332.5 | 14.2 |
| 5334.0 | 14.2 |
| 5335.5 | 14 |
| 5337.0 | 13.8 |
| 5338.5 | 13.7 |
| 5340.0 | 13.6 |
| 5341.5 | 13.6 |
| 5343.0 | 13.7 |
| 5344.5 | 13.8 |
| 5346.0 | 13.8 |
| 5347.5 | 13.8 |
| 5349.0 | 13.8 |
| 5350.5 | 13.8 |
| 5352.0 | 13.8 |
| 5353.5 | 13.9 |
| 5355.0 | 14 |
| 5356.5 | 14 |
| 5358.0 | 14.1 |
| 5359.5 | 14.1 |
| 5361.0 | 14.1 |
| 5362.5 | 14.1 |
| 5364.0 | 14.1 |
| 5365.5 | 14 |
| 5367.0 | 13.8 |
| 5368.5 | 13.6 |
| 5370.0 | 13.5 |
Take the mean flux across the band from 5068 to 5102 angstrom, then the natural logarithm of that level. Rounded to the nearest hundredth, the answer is 2.65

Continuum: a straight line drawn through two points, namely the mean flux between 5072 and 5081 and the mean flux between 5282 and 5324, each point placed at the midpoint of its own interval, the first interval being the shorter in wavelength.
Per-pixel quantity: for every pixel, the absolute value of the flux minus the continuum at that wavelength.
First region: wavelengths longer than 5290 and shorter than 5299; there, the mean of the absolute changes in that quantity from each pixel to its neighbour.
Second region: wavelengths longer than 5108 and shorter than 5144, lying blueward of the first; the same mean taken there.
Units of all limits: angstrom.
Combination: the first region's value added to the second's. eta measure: 0.325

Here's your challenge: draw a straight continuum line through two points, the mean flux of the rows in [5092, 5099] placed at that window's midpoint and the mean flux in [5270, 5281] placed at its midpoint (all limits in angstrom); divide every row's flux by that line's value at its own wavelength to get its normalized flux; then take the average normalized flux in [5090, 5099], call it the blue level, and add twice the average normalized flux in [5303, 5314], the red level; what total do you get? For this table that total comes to 3.23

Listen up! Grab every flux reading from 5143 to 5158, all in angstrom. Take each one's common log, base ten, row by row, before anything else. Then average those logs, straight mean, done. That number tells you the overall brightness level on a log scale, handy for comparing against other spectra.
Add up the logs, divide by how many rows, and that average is 1.119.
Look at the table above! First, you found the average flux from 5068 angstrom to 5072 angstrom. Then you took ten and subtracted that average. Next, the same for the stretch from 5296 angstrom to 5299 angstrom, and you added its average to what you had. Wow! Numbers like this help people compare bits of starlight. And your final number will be 10.8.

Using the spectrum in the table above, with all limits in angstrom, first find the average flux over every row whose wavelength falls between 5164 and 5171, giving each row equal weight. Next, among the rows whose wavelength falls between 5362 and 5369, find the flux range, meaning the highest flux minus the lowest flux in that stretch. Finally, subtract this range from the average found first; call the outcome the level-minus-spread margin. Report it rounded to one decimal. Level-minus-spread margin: 12.3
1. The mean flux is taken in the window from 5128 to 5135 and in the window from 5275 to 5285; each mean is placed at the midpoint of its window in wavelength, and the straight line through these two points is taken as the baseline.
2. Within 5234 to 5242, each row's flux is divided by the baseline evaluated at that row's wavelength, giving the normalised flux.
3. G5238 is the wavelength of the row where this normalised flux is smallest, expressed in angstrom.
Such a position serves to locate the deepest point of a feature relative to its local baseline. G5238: 5235.0 angstrom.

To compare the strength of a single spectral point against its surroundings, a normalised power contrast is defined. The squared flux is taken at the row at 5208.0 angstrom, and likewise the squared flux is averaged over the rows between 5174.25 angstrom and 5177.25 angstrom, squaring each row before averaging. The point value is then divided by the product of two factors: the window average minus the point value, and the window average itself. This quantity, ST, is -0.070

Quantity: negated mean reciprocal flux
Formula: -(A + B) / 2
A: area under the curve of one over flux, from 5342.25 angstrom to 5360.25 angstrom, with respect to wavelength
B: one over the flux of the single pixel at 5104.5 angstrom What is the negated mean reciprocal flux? -0.676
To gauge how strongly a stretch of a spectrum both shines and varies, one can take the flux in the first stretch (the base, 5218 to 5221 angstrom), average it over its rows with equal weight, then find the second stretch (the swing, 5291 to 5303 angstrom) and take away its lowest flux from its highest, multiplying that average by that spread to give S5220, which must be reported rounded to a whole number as 13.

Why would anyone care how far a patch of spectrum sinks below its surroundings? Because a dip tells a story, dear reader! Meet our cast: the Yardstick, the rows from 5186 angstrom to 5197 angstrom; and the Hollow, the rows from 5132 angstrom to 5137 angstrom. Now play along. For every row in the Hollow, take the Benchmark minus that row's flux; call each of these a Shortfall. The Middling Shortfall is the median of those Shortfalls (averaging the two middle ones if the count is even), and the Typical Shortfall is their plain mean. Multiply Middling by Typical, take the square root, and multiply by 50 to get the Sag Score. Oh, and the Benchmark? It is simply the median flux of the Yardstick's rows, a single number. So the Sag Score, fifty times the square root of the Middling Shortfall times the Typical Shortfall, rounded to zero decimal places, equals 41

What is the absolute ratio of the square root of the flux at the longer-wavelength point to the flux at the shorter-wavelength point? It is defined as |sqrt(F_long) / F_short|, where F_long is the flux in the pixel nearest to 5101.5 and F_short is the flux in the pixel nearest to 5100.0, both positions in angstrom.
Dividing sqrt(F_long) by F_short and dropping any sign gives 0.258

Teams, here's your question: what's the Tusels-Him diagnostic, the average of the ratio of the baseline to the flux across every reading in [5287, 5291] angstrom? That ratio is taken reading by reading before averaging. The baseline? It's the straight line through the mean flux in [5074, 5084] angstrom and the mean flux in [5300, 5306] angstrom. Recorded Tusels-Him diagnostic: 1.06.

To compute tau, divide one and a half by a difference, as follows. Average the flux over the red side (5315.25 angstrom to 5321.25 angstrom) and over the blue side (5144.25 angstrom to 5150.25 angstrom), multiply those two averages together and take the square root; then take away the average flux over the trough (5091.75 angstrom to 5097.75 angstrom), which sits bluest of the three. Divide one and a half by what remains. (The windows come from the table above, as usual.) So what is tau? -1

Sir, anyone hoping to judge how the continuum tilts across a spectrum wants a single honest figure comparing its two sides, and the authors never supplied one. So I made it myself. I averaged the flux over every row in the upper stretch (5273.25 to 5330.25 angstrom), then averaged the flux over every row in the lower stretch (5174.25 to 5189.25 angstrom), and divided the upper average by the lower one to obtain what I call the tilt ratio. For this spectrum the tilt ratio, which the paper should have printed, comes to 1.07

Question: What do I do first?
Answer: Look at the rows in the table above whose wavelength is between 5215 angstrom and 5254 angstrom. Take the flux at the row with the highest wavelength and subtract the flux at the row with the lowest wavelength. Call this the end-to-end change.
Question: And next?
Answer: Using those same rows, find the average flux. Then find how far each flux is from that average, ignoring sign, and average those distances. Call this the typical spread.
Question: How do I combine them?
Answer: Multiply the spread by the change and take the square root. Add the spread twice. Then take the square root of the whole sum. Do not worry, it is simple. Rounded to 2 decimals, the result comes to 0.68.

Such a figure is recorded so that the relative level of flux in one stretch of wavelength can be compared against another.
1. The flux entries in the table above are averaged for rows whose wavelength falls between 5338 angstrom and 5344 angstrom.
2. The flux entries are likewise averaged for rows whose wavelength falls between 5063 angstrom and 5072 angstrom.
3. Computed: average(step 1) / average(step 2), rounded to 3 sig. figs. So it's 1.01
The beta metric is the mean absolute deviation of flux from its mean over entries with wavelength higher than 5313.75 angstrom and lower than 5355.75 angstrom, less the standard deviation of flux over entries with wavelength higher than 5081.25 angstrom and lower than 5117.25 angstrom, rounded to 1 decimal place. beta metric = -1.1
